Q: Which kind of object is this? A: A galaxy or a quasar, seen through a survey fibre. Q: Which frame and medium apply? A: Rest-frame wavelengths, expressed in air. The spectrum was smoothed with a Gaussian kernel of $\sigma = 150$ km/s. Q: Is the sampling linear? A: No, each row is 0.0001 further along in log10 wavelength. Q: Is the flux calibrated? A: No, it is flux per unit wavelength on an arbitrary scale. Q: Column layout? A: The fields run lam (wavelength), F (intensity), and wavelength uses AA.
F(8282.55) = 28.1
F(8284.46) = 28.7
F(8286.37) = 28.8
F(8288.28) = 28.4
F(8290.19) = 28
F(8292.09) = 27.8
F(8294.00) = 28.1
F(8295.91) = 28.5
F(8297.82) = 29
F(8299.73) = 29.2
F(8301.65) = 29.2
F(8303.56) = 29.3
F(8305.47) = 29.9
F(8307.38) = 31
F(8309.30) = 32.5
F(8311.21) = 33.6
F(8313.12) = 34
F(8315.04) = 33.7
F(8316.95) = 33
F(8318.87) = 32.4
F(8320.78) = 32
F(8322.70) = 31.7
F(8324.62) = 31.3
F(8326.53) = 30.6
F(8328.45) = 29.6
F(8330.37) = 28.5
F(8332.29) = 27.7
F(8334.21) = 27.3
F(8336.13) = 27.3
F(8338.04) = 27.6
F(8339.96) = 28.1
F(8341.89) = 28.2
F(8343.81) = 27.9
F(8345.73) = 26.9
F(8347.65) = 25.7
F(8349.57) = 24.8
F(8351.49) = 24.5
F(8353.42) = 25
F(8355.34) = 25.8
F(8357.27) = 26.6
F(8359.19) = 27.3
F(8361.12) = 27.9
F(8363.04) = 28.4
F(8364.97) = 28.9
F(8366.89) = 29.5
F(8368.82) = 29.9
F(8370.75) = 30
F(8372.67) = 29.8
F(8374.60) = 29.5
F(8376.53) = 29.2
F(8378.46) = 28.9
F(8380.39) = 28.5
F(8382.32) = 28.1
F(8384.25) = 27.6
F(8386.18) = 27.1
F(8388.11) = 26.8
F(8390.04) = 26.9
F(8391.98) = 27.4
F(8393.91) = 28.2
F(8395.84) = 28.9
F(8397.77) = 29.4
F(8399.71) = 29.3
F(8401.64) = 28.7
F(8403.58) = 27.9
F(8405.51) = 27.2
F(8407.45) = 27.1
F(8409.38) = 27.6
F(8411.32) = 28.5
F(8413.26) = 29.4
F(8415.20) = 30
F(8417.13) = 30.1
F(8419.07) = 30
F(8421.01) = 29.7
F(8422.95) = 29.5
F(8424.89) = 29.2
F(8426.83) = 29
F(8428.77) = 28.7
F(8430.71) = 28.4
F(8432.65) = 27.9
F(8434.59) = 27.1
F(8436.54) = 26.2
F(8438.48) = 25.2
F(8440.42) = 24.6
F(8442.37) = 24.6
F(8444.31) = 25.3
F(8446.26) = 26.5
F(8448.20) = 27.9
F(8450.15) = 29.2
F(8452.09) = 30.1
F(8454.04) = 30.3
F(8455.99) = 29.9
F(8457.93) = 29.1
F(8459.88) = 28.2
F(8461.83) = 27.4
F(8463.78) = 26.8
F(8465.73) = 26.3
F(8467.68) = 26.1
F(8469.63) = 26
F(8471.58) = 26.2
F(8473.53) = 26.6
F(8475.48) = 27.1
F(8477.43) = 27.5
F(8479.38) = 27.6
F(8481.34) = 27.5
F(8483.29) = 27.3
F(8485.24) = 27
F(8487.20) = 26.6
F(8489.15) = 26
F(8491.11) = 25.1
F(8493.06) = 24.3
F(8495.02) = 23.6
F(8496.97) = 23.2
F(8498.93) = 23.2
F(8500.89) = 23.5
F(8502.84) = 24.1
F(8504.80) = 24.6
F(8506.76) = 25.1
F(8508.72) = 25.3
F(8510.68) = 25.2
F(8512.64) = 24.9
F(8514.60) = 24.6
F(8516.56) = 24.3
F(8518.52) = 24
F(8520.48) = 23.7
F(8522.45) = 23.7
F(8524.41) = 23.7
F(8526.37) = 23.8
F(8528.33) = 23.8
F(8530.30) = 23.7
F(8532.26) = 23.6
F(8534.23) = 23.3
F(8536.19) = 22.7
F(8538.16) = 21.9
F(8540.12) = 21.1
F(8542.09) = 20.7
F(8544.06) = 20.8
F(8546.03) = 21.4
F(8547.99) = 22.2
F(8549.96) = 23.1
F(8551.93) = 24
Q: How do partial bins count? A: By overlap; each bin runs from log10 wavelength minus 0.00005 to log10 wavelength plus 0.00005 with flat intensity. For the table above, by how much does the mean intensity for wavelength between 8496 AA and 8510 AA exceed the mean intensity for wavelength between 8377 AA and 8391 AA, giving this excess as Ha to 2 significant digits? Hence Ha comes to -3.6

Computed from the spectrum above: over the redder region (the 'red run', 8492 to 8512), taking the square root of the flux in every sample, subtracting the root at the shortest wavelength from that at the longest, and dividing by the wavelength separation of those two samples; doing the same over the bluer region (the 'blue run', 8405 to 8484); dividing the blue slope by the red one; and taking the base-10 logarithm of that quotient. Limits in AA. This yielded -1.6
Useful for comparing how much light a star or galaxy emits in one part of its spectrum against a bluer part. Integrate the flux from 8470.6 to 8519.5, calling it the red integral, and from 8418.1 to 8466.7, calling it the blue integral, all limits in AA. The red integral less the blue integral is -114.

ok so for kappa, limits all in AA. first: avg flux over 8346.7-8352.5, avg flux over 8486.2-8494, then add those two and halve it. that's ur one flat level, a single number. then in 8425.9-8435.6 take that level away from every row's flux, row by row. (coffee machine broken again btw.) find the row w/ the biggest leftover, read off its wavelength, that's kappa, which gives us 8426.83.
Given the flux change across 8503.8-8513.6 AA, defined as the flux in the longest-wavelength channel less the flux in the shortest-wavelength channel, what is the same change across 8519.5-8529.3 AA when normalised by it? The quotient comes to 0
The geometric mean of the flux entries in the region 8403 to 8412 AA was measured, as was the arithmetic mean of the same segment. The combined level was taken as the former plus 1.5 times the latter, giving 69.1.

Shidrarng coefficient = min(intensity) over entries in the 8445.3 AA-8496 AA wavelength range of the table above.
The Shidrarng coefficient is 23.6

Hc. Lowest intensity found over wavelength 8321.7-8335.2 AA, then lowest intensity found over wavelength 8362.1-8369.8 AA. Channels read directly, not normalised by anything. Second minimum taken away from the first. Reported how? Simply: -1.10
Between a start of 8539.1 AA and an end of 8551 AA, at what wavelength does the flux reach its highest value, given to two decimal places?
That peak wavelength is 8549.96 AA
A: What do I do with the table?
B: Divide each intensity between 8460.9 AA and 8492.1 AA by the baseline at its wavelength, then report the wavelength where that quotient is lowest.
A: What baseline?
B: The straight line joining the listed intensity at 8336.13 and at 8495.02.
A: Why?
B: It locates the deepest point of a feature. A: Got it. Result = 8491.11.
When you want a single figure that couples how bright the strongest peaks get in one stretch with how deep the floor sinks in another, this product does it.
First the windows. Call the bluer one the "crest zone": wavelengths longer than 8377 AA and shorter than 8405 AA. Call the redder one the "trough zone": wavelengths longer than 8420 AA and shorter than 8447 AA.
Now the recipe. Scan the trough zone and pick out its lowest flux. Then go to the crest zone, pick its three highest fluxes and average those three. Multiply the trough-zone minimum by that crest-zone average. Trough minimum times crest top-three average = 718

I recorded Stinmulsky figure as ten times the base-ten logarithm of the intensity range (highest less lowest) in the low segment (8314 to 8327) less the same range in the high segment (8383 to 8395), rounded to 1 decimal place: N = 2.3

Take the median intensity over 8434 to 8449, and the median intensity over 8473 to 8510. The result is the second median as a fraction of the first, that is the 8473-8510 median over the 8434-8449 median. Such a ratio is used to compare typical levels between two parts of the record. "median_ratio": 0.98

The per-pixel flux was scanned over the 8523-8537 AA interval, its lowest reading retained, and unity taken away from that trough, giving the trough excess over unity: 21.7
